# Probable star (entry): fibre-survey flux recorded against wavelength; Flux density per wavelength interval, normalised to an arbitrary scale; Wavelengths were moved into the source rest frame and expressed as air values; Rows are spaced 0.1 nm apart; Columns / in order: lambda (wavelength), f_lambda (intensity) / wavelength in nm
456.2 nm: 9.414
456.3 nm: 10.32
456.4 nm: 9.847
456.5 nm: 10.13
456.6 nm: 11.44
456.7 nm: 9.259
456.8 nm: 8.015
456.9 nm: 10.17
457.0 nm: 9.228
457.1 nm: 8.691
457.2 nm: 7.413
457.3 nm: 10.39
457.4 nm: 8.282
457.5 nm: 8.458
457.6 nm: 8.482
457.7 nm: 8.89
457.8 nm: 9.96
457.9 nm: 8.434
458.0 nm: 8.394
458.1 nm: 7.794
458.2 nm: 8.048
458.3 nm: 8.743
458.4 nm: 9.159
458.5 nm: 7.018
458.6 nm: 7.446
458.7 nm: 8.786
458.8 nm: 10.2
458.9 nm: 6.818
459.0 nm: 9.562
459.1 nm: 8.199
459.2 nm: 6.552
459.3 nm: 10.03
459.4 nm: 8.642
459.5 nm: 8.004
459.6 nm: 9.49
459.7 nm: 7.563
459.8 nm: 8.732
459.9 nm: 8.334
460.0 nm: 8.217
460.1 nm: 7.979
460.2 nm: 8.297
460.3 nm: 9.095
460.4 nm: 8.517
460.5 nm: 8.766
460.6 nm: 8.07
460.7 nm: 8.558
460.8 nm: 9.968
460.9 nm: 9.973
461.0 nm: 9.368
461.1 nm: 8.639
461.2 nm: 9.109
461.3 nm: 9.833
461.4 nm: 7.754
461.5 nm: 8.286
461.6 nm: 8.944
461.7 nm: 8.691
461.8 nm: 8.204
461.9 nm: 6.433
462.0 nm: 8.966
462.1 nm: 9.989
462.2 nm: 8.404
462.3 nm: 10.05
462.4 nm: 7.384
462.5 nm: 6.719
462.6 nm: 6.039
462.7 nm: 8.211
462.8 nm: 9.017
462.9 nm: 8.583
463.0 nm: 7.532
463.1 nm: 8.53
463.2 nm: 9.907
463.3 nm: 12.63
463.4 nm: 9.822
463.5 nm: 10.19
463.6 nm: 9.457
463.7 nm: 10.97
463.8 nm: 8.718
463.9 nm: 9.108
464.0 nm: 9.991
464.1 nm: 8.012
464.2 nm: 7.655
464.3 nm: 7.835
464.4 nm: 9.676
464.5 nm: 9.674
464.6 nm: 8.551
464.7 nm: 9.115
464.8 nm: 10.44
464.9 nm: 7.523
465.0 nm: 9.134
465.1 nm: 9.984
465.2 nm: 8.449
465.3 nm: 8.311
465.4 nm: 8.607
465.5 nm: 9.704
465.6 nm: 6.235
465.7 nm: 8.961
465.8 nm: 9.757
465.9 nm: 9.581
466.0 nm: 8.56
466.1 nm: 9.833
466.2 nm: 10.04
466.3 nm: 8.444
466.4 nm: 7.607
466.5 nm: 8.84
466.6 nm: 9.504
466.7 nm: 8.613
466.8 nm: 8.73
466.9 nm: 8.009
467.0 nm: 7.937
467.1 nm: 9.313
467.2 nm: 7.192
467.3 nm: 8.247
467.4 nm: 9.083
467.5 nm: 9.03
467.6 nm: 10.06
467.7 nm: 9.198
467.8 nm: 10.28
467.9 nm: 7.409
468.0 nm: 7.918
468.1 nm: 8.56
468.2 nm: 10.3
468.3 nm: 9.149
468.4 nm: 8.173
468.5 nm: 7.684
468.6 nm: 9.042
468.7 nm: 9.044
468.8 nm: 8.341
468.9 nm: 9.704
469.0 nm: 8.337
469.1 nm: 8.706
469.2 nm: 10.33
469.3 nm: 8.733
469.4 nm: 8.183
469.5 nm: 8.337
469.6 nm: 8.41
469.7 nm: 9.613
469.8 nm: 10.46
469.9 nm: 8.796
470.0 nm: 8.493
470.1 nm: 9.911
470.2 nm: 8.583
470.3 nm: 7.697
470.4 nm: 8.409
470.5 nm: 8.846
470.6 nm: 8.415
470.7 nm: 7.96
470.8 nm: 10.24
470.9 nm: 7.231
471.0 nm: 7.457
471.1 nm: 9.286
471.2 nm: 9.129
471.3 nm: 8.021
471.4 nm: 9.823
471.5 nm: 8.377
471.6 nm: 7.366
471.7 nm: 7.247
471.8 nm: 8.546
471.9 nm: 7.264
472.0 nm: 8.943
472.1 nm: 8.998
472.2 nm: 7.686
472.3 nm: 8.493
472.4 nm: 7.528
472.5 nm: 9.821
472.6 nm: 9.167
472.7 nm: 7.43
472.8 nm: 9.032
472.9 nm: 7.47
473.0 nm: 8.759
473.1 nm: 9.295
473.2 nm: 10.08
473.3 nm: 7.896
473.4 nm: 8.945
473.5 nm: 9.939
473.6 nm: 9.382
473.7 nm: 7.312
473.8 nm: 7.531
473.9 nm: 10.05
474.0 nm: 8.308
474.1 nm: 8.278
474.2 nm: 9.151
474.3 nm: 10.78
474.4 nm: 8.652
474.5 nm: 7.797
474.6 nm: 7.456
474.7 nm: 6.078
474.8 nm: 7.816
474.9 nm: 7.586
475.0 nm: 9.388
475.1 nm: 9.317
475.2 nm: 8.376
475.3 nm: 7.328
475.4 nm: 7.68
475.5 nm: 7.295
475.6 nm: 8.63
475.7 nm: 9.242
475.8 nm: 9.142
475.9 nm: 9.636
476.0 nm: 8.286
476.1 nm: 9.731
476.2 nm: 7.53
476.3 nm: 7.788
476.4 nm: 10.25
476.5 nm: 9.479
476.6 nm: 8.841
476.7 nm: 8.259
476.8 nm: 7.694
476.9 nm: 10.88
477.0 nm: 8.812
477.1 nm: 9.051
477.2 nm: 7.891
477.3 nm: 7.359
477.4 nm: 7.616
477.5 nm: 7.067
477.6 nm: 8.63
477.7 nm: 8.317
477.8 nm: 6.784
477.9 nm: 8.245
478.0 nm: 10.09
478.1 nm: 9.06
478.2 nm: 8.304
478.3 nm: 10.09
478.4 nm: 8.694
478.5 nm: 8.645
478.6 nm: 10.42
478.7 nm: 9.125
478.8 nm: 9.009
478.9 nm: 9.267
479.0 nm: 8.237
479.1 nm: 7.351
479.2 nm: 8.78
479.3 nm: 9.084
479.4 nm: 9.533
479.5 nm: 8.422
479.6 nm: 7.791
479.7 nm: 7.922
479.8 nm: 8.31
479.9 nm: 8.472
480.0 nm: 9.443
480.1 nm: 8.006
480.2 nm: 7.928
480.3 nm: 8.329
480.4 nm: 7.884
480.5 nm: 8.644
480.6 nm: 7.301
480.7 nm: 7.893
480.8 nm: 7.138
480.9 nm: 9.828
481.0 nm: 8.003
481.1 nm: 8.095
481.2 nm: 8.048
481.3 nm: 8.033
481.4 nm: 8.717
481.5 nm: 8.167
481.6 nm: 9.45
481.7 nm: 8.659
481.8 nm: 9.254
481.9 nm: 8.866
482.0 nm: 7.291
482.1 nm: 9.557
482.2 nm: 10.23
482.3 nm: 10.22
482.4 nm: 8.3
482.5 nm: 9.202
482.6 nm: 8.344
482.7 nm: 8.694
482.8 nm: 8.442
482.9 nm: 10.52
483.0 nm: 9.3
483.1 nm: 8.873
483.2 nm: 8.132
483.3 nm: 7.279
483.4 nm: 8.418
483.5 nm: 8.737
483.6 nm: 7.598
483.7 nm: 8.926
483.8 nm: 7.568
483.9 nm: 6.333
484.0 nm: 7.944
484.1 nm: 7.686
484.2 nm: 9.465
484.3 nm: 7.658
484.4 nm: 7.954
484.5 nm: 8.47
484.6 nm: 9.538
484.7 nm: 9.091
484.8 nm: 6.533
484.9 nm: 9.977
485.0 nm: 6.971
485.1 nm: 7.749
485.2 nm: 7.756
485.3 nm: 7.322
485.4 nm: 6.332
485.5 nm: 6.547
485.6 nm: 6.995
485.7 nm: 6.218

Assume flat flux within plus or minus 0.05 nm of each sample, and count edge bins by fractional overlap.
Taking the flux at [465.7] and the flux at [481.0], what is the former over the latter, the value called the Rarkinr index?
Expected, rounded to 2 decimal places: 1.12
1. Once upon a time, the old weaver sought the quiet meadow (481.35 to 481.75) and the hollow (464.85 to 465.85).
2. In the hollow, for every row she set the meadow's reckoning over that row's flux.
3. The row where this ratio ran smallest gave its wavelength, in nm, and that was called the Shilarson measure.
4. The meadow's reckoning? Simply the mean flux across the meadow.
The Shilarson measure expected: 465.1 nm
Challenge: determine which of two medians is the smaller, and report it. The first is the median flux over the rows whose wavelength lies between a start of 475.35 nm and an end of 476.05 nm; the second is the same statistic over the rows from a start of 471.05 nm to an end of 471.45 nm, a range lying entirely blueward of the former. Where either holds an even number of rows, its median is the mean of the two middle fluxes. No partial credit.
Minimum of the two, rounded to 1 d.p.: 8.6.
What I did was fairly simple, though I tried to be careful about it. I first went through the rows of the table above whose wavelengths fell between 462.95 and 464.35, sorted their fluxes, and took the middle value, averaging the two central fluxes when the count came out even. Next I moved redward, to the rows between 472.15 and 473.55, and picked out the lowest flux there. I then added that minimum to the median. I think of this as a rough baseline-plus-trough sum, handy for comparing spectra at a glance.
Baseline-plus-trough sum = 16.7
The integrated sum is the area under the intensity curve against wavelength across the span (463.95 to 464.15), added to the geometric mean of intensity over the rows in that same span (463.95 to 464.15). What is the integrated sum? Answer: 10.7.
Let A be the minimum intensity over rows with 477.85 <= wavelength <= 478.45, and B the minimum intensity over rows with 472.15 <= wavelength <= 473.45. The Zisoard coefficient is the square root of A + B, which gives 3.96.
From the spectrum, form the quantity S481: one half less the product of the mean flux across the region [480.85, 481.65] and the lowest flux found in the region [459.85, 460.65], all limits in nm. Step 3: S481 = -67.7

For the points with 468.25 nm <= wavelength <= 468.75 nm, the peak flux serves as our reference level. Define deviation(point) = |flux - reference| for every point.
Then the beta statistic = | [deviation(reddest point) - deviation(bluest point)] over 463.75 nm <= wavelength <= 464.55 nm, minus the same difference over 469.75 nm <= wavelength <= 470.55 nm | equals 1.1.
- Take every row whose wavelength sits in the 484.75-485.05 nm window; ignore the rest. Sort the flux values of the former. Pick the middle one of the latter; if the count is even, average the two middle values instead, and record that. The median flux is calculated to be 7.0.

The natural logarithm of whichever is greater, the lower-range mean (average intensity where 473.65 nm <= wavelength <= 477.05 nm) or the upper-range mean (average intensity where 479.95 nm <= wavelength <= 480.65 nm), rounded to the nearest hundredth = 2.14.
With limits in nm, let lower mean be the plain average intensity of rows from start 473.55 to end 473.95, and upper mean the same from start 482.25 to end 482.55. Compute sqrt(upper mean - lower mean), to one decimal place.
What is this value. 0.8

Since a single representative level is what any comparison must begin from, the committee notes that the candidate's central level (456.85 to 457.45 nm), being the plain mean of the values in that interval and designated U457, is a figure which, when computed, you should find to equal 9.03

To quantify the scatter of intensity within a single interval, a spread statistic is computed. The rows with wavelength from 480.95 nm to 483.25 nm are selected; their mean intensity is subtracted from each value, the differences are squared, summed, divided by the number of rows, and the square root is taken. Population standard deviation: 0.80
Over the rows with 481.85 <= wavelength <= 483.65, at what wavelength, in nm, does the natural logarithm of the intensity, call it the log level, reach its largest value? 482.9 nm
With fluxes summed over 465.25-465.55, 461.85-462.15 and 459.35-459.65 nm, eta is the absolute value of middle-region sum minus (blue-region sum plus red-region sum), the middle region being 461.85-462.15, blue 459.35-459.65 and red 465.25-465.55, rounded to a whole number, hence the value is 27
